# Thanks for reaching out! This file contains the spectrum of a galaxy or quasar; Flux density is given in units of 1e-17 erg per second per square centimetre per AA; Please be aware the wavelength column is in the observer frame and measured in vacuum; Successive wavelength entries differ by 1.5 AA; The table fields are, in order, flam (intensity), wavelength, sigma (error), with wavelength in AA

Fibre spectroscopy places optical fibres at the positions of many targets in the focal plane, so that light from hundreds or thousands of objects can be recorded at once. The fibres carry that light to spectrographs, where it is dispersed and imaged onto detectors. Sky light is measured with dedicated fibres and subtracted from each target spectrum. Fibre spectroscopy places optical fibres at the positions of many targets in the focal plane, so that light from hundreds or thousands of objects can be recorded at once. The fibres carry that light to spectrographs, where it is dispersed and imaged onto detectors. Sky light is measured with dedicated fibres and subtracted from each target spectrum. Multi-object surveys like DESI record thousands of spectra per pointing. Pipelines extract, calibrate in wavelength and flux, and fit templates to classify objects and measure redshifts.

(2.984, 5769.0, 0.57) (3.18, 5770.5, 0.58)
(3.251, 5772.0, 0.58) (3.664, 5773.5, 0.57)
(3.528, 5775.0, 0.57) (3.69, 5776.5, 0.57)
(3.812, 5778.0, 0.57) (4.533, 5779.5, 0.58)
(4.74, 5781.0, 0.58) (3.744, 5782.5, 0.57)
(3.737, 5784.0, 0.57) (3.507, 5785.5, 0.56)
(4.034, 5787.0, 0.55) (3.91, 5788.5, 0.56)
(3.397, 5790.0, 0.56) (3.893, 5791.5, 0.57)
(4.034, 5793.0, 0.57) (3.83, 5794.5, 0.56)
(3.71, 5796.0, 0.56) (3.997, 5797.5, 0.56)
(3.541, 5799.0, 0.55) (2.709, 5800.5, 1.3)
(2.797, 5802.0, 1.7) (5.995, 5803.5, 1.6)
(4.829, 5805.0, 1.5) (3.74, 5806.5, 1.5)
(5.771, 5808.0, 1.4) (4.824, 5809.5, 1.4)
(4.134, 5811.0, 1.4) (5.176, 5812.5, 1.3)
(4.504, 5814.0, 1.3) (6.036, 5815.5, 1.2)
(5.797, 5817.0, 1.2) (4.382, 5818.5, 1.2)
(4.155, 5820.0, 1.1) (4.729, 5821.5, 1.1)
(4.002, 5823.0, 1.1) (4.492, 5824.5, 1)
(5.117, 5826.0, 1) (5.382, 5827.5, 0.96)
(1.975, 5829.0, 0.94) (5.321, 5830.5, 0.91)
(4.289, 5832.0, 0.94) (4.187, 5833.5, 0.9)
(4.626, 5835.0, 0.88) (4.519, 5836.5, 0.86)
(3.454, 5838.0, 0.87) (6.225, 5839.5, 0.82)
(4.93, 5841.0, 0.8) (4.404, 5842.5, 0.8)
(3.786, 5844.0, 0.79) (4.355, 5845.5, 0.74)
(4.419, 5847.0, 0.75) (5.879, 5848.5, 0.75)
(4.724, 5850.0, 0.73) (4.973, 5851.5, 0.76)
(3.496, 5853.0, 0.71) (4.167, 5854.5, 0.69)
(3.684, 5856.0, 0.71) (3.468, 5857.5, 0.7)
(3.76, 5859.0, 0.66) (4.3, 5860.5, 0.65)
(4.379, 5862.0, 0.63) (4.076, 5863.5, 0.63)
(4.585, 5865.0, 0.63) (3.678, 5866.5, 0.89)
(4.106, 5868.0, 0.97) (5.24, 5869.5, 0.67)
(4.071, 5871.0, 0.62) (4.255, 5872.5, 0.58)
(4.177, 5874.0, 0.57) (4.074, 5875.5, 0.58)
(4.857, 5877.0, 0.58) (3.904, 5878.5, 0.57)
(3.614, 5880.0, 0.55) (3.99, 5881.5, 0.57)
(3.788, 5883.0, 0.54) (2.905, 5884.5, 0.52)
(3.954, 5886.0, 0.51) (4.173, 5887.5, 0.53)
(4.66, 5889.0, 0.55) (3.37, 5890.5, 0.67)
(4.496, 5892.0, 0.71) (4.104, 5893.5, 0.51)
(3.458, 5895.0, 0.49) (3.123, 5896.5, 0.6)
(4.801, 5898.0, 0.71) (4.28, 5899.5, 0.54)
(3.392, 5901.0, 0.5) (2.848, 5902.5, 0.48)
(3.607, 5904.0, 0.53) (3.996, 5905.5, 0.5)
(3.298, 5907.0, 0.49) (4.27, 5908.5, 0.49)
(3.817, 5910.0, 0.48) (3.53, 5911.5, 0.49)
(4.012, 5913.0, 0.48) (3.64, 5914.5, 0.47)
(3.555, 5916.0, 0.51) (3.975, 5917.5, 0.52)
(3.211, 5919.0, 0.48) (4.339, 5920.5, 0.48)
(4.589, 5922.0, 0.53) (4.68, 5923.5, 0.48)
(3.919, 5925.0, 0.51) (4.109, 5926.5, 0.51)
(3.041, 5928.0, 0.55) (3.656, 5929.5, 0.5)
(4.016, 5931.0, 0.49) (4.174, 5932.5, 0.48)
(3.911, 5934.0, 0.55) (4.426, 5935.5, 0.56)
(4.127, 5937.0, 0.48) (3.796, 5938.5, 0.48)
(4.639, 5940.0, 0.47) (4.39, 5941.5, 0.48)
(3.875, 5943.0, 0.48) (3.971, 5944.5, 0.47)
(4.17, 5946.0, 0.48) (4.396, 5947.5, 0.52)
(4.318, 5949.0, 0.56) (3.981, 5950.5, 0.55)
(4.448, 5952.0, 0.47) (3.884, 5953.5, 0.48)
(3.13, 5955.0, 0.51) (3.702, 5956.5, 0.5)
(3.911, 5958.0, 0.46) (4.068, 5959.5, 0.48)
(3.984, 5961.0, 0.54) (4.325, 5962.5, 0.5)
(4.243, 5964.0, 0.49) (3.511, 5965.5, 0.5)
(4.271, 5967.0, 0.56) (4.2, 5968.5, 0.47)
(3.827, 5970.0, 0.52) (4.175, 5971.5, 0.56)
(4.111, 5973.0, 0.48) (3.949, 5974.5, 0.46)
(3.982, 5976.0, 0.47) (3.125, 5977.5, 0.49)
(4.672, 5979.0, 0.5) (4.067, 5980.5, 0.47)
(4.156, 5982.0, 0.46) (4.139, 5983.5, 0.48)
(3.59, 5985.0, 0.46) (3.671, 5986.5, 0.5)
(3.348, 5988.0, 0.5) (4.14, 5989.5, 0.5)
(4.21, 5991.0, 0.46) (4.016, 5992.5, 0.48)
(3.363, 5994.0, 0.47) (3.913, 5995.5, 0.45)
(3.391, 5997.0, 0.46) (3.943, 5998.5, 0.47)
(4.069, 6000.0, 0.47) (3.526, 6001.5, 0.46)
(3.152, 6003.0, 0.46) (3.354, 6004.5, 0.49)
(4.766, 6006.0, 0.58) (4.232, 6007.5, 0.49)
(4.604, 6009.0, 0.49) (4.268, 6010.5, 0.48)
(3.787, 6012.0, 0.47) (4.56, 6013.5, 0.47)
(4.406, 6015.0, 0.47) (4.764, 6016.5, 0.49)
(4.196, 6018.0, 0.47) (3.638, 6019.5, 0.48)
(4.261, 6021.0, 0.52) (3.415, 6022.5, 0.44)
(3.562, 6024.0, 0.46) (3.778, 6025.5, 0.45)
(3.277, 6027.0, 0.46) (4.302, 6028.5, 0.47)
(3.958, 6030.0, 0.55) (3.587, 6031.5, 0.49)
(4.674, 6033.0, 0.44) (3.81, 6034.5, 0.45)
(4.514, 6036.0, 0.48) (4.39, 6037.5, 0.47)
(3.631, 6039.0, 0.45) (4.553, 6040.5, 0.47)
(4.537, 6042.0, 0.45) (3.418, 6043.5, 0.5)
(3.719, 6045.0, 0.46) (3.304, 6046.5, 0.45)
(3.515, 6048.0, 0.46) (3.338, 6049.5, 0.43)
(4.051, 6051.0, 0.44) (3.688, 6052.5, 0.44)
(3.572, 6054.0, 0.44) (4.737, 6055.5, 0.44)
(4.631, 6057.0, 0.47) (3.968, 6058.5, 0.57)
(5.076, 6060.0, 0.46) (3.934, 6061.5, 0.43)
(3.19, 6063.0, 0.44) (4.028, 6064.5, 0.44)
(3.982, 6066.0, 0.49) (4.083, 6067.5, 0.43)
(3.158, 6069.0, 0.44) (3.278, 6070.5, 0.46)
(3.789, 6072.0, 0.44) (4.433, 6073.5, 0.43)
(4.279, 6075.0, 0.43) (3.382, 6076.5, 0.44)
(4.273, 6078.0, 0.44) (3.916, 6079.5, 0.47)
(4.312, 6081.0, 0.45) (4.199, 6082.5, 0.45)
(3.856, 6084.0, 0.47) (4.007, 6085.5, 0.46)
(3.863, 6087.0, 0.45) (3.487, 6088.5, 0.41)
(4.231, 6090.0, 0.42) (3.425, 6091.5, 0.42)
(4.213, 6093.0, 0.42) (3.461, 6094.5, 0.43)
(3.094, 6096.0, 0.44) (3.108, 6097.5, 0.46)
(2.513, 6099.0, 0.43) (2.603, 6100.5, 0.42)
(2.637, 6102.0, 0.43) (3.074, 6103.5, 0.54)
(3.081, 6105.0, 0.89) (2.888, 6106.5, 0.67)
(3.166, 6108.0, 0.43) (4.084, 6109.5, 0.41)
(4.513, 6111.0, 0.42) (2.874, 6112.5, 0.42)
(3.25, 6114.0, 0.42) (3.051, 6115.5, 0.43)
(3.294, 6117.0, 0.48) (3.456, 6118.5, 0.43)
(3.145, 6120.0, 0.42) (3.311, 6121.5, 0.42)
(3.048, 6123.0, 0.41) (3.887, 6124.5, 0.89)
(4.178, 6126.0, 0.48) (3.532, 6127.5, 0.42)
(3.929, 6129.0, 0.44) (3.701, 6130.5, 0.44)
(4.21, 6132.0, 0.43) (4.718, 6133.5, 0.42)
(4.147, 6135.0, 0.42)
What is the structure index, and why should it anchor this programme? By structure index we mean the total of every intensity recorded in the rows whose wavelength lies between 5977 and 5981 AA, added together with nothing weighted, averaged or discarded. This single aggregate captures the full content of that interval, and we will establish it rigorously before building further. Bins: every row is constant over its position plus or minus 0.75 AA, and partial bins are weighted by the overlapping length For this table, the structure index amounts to 11.86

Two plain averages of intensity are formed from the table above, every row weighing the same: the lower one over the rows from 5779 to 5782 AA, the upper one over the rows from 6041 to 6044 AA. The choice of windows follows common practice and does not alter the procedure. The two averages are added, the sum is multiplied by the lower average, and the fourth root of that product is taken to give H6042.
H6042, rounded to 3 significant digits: 2.51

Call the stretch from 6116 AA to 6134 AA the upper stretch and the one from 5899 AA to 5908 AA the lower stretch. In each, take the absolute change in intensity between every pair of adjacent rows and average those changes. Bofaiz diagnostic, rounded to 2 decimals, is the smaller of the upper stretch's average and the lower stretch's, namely 0.39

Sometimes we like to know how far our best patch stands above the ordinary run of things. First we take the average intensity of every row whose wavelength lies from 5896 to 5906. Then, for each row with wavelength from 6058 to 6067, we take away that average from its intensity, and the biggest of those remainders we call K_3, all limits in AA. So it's 1.35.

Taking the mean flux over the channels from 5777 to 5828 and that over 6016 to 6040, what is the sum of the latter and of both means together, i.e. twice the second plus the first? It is 12.3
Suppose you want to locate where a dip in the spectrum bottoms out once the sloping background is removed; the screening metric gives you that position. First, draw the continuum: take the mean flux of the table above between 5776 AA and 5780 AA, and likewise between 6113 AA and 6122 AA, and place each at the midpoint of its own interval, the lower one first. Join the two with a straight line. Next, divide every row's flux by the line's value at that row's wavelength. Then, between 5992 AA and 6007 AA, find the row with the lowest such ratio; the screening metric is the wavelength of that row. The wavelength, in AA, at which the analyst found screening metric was 6003.0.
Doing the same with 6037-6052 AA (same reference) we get 6046.5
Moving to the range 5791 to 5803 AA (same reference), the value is 5800.5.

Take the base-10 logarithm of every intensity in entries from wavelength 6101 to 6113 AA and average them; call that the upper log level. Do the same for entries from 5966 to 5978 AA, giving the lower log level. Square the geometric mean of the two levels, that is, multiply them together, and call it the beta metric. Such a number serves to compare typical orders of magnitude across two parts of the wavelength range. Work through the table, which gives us 0.304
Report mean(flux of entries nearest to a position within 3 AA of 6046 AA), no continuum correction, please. 3.49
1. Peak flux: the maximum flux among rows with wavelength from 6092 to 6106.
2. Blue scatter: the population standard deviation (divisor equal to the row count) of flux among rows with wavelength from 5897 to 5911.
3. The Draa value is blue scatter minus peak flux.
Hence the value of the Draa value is -3.65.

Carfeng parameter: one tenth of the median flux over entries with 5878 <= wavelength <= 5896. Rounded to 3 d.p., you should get 0.393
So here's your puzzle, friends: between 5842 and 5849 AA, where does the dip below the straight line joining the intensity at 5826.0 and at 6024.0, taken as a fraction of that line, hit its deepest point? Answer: 5844.0 AA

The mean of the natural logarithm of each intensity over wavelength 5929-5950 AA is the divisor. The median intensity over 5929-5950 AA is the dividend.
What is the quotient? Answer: 2.93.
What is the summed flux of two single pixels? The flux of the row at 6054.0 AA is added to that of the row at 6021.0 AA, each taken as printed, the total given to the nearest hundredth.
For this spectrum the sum 7.83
